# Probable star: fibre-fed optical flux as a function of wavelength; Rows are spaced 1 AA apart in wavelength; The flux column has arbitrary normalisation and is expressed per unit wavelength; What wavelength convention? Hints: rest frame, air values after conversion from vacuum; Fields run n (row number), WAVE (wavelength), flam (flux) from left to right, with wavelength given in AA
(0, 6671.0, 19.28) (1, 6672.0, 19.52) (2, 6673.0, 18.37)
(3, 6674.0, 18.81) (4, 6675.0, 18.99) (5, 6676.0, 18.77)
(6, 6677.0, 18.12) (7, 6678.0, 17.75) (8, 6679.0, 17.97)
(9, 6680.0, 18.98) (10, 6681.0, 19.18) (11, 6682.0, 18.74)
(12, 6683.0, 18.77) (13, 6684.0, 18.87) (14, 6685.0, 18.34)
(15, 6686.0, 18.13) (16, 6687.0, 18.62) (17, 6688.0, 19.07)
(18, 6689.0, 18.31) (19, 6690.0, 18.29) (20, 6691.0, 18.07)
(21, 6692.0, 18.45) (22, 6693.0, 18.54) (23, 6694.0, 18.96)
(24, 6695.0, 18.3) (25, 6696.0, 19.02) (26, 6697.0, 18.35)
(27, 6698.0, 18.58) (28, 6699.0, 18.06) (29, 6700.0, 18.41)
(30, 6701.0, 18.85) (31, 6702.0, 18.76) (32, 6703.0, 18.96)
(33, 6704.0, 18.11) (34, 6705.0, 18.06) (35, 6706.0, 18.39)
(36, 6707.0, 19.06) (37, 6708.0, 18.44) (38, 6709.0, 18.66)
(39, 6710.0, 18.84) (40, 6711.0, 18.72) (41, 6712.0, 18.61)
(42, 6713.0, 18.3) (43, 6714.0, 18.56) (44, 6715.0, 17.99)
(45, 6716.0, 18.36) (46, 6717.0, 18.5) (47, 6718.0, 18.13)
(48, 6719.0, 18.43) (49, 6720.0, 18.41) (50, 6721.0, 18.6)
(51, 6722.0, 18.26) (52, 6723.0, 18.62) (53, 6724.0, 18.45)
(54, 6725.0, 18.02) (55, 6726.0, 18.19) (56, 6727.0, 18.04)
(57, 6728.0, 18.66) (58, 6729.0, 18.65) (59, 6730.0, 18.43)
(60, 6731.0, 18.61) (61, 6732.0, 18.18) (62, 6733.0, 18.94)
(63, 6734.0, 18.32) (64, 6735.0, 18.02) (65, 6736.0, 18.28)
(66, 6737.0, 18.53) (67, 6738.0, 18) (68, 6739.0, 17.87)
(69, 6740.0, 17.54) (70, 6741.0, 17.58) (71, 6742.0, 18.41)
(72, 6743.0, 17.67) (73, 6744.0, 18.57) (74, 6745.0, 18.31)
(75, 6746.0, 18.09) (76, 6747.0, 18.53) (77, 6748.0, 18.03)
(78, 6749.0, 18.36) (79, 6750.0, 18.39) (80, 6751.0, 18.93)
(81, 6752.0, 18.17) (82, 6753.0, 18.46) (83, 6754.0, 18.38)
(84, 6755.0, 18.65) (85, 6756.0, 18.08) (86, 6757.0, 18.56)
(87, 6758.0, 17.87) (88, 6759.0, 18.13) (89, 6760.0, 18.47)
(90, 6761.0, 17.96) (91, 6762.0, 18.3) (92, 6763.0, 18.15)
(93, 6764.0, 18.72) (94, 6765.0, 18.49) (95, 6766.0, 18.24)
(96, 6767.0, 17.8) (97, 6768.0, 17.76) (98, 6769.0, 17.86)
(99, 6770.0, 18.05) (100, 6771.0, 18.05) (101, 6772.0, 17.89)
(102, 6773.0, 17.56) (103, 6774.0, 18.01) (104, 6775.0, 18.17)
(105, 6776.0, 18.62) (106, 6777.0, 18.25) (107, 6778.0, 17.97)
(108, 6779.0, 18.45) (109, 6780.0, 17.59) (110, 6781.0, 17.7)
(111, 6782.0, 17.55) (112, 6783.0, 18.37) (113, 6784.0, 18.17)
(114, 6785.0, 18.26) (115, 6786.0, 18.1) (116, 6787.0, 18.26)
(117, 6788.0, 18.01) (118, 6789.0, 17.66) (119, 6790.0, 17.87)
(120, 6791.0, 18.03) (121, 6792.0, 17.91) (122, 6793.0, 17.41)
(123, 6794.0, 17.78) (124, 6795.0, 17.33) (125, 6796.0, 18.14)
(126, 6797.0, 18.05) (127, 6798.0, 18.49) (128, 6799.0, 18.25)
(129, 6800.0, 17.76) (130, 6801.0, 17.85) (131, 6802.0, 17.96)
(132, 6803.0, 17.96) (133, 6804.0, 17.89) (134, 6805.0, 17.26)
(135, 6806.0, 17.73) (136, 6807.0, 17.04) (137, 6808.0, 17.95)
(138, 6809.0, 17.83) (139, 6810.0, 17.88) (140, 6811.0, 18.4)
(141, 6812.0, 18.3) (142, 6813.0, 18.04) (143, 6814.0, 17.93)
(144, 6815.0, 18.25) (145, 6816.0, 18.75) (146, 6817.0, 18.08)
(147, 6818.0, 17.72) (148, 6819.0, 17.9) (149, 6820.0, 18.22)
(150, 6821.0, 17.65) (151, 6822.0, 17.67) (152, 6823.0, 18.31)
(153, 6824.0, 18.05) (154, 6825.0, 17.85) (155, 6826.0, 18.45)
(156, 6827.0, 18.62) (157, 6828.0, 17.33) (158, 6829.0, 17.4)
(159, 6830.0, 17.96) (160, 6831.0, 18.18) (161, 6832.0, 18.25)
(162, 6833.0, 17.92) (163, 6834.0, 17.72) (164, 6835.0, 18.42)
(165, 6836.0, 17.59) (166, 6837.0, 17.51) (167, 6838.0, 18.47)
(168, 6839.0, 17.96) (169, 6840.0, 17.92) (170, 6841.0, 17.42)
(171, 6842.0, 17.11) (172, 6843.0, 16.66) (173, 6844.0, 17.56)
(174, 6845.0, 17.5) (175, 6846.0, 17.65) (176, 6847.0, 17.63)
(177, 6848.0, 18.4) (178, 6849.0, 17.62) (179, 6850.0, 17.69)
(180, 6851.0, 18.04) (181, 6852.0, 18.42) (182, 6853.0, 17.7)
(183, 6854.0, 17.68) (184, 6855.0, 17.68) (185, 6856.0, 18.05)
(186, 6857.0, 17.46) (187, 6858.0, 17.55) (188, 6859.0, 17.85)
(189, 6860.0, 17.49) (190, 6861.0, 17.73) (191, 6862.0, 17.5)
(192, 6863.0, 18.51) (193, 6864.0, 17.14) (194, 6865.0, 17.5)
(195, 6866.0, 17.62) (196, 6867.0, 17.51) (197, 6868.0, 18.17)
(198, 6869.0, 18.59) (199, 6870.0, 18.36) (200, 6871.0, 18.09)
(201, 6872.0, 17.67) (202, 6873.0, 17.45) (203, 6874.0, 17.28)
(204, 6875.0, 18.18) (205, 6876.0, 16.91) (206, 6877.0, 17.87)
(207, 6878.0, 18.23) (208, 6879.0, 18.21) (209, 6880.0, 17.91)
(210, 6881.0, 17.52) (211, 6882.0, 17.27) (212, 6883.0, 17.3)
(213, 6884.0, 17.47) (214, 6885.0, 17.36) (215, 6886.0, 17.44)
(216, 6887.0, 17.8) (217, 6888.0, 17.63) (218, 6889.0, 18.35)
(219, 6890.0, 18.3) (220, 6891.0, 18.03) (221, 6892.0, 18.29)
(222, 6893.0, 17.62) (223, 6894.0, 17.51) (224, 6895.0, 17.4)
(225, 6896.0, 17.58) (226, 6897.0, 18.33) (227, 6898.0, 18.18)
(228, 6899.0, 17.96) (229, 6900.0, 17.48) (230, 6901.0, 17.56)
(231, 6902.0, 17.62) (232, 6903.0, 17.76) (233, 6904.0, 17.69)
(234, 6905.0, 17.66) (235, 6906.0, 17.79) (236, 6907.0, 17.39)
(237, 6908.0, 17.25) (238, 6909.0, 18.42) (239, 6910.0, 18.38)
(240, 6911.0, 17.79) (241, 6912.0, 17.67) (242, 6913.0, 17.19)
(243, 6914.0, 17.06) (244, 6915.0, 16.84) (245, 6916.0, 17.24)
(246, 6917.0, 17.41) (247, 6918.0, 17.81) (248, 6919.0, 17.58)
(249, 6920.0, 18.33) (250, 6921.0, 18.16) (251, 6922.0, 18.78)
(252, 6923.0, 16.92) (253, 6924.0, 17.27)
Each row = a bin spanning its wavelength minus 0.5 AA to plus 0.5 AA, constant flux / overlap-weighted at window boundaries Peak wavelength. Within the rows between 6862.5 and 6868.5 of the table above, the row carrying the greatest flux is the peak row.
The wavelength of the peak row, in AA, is 6863.0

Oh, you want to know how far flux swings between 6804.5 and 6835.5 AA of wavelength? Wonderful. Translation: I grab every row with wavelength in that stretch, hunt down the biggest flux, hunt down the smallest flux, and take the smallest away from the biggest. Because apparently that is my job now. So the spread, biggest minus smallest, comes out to 1.7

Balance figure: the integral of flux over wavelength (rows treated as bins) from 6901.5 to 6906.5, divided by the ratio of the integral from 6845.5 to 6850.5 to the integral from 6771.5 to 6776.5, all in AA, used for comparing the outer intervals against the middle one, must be 89.8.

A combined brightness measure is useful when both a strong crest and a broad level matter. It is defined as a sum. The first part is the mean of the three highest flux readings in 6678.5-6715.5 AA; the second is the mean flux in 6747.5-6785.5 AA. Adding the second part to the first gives 37.3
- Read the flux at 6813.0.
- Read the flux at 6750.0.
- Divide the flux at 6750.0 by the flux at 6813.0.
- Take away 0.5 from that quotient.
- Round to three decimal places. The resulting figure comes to 0.519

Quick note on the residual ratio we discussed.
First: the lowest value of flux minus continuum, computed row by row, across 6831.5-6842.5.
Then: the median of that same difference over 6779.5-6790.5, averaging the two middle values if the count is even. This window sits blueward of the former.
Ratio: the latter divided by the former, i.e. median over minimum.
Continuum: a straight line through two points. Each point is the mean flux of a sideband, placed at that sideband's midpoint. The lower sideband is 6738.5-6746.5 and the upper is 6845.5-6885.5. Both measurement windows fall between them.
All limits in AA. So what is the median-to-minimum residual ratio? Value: -0.14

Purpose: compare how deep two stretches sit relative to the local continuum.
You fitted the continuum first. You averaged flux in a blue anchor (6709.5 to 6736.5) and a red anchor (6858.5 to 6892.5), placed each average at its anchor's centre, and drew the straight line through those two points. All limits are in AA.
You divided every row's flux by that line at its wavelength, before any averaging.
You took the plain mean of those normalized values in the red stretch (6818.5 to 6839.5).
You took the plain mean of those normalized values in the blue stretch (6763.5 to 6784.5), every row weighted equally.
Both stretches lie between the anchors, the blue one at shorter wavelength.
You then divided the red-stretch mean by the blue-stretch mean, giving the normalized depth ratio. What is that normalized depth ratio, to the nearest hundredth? 1.01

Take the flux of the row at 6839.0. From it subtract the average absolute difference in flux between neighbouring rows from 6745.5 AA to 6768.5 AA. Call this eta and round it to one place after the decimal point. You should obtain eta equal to 17.6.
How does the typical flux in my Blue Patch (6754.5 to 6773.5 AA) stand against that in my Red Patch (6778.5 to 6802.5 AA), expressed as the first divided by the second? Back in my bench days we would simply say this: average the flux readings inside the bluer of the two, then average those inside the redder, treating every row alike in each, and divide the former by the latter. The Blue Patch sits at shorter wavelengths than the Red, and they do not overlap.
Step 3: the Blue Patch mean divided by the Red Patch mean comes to 1.010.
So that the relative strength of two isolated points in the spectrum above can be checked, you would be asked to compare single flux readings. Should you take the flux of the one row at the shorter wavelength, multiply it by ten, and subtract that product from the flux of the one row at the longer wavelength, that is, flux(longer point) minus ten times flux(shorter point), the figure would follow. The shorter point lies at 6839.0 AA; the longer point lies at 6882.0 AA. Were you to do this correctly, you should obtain -162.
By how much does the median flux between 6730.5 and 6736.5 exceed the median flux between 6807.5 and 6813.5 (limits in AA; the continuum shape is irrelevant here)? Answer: 0.3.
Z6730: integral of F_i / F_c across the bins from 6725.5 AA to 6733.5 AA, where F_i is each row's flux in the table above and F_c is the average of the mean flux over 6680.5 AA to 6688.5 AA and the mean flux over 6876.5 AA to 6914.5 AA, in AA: 8.10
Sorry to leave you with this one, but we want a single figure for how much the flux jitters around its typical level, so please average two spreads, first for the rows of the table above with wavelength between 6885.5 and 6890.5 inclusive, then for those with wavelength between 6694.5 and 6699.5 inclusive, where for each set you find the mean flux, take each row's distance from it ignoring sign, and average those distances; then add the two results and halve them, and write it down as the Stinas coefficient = 0.304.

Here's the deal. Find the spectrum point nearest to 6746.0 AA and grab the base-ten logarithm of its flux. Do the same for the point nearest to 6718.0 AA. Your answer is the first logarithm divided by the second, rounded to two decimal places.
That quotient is 1.00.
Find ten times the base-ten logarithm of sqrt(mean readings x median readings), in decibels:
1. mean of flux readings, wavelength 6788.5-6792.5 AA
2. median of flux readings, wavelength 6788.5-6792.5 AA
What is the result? 12.5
